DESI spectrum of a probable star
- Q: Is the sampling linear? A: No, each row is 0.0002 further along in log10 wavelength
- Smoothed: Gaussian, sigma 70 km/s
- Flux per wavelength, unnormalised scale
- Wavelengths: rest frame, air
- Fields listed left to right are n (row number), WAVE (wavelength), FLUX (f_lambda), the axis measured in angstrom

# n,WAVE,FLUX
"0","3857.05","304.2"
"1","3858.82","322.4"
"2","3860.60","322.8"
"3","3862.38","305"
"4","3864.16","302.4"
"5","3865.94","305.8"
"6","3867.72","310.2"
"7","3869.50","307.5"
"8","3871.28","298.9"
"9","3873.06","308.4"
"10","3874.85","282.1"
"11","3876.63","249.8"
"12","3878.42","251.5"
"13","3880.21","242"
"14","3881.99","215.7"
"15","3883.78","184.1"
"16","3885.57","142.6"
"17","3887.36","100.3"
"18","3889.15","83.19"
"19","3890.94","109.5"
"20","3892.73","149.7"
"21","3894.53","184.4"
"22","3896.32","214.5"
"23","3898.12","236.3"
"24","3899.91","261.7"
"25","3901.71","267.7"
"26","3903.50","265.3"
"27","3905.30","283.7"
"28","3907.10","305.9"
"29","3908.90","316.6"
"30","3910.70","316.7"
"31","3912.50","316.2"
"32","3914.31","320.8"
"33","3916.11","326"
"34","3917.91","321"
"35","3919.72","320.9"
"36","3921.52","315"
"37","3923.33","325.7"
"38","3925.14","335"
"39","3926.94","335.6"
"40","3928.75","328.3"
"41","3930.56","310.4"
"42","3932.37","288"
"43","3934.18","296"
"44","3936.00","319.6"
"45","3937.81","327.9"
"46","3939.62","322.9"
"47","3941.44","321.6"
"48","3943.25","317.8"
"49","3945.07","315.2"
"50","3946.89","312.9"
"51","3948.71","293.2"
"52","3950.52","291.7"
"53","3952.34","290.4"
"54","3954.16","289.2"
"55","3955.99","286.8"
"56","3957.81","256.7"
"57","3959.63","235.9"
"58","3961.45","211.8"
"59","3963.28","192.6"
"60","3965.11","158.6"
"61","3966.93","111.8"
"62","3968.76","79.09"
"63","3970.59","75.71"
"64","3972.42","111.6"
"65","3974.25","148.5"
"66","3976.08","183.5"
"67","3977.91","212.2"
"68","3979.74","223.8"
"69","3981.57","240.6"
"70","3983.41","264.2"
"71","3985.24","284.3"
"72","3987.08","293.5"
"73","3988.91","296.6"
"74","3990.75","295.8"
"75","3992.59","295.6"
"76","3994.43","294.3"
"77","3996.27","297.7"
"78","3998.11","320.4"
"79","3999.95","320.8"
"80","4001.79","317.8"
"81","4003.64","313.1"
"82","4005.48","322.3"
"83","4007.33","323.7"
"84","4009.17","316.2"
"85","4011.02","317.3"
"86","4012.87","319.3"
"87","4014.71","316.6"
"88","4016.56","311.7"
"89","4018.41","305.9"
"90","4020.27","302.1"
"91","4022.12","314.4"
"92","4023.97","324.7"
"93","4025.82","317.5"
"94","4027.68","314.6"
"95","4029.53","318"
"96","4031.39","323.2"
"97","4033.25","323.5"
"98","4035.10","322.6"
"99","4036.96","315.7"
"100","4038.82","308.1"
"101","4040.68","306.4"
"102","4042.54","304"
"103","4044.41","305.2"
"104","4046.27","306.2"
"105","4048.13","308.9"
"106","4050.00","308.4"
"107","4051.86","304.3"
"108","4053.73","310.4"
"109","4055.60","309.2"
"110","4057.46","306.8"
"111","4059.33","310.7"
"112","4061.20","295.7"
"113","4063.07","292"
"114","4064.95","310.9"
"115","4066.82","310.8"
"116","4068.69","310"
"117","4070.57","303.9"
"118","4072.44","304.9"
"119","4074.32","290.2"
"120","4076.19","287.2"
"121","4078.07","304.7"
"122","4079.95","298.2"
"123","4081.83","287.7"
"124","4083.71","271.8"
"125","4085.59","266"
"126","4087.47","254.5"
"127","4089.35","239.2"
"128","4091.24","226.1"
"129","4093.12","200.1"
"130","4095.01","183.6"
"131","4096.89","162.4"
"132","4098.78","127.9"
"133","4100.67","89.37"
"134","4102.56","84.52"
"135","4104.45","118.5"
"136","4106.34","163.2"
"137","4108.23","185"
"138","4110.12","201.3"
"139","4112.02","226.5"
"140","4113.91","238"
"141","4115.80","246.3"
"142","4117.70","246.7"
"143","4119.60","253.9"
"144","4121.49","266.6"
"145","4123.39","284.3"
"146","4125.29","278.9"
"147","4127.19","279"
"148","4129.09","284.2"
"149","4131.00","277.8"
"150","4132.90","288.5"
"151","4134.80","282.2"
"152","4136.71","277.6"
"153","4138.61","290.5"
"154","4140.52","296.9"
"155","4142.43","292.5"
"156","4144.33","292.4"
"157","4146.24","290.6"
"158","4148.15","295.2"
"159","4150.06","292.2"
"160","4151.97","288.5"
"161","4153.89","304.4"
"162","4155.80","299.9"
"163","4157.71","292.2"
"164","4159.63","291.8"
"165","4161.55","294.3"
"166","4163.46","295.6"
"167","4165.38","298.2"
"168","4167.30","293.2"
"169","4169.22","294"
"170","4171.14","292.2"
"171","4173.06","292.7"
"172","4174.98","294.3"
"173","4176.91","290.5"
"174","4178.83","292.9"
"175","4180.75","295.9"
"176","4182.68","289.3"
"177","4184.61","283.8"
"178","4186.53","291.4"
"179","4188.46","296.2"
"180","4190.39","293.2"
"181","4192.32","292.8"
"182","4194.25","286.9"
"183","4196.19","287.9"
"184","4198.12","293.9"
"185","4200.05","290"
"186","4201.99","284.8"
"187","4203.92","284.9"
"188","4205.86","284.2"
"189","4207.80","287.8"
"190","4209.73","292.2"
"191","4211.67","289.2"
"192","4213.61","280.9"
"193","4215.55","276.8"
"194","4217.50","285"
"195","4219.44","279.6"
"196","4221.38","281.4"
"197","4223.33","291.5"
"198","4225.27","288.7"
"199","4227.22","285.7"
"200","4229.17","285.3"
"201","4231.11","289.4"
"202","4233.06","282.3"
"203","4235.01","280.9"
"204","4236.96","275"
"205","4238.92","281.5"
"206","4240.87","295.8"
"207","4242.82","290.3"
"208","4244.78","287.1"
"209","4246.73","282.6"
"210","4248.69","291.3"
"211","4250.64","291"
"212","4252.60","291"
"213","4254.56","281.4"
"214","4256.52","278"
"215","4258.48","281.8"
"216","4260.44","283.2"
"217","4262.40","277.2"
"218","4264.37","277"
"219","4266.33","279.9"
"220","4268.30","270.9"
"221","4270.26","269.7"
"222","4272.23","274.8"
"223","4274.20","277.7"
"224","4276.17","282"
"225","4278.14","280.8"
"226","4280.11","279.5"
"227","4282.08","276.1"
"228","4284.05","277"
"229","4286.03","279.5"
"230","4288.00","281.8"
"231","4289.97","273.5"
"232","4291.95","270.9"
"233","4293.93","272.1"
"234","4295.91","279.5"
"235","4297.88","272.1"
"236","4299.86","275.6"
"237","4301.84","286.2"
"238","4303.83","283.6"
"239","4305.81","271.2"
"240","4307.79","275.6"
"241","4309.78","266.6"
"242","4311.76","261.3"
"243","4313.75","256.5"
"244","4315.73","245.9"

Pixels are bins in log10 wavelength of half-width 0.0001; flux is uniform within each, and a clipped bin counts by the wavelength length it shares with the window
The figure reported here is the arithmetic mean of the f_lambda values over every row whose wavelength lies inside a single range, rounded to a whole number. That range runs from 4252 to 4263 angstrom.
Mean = 282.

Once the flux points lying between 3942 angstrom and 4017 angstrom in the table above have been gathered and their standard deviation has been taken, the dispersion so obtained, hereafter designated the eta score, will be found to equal 72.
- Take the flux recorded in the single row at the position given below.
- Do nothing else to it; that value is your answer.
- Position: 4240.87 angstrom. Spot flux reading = 295.8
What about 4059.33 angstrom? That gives 310.7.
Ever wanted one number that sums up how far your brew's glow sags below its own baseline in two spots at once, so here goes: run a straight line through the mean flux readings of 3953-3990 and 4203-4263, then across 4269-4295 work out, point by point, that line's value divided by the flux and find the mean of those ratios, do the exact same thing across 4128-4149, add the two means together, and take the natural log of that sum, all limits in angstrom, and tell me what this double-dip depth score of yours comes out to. 0.68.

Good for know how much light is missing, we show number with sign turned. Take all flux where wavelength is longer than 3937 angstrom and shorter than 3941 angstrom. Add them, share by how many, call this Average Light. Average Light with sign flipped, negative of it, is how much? -325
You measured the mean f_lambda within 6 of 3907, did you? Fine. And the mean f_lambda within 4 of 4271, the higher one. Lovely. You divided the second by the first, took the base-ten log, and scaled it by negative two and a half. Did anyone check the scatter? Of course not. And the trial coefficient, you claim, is 0.09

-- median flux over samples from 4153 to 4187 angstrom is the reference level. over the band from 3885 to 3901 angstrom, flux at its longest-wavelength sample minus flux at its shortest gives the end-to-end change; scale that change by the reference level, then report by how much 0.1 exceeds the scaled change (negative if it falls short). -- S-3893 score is -0.31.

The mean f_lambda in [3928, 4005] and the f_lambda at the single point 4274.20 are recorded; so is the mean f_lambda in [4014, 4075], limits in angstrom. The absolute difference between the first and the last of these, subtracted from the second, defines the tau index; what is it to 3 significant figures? 229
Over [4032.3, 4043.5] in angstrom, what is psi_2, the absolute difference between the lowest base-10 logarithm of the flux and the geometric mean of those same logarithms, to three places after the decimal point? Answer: 0.013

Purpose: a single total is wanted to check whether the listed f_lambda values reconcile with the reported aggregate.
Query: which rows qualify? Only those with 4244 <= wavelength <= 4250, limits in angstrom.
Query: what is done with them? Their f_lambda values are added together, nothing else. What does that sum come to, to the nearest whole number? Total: 861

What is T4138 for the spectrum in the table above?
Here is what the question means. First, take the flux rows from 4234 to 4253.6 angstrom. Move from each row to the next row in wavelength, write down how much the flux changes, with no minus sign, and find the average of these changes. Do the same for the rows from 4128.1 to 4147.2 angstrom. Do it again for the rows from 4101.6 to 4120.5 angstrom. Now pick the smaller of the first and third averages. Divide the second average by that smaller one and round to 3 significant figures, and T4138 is 1.10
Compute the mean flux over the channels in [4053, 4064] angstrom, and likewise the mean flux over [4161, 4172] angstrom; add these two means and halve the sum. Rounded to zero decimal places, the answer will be 299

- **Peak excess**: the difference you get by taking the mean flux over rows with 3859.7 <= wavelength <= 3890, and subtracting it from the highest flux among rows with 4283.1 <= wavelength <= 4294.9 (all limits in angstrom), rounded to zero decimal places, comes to 34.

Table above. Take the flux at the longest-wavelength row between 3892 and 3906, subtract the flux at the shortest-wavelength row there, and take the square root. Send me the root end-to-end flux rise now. 12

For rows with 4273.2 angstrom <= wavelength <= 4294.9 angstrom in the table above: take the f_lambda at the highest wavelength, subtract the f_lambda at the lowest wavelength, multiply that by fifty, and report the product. -280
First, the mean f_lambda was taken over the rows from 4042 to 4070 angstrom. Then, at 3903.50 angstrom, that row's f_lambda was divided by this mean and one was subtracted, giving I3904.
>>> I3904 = -0.13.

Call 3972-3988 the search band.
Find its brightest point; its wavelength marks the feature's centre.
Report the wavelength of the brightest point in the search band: 3987.08 angstrom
